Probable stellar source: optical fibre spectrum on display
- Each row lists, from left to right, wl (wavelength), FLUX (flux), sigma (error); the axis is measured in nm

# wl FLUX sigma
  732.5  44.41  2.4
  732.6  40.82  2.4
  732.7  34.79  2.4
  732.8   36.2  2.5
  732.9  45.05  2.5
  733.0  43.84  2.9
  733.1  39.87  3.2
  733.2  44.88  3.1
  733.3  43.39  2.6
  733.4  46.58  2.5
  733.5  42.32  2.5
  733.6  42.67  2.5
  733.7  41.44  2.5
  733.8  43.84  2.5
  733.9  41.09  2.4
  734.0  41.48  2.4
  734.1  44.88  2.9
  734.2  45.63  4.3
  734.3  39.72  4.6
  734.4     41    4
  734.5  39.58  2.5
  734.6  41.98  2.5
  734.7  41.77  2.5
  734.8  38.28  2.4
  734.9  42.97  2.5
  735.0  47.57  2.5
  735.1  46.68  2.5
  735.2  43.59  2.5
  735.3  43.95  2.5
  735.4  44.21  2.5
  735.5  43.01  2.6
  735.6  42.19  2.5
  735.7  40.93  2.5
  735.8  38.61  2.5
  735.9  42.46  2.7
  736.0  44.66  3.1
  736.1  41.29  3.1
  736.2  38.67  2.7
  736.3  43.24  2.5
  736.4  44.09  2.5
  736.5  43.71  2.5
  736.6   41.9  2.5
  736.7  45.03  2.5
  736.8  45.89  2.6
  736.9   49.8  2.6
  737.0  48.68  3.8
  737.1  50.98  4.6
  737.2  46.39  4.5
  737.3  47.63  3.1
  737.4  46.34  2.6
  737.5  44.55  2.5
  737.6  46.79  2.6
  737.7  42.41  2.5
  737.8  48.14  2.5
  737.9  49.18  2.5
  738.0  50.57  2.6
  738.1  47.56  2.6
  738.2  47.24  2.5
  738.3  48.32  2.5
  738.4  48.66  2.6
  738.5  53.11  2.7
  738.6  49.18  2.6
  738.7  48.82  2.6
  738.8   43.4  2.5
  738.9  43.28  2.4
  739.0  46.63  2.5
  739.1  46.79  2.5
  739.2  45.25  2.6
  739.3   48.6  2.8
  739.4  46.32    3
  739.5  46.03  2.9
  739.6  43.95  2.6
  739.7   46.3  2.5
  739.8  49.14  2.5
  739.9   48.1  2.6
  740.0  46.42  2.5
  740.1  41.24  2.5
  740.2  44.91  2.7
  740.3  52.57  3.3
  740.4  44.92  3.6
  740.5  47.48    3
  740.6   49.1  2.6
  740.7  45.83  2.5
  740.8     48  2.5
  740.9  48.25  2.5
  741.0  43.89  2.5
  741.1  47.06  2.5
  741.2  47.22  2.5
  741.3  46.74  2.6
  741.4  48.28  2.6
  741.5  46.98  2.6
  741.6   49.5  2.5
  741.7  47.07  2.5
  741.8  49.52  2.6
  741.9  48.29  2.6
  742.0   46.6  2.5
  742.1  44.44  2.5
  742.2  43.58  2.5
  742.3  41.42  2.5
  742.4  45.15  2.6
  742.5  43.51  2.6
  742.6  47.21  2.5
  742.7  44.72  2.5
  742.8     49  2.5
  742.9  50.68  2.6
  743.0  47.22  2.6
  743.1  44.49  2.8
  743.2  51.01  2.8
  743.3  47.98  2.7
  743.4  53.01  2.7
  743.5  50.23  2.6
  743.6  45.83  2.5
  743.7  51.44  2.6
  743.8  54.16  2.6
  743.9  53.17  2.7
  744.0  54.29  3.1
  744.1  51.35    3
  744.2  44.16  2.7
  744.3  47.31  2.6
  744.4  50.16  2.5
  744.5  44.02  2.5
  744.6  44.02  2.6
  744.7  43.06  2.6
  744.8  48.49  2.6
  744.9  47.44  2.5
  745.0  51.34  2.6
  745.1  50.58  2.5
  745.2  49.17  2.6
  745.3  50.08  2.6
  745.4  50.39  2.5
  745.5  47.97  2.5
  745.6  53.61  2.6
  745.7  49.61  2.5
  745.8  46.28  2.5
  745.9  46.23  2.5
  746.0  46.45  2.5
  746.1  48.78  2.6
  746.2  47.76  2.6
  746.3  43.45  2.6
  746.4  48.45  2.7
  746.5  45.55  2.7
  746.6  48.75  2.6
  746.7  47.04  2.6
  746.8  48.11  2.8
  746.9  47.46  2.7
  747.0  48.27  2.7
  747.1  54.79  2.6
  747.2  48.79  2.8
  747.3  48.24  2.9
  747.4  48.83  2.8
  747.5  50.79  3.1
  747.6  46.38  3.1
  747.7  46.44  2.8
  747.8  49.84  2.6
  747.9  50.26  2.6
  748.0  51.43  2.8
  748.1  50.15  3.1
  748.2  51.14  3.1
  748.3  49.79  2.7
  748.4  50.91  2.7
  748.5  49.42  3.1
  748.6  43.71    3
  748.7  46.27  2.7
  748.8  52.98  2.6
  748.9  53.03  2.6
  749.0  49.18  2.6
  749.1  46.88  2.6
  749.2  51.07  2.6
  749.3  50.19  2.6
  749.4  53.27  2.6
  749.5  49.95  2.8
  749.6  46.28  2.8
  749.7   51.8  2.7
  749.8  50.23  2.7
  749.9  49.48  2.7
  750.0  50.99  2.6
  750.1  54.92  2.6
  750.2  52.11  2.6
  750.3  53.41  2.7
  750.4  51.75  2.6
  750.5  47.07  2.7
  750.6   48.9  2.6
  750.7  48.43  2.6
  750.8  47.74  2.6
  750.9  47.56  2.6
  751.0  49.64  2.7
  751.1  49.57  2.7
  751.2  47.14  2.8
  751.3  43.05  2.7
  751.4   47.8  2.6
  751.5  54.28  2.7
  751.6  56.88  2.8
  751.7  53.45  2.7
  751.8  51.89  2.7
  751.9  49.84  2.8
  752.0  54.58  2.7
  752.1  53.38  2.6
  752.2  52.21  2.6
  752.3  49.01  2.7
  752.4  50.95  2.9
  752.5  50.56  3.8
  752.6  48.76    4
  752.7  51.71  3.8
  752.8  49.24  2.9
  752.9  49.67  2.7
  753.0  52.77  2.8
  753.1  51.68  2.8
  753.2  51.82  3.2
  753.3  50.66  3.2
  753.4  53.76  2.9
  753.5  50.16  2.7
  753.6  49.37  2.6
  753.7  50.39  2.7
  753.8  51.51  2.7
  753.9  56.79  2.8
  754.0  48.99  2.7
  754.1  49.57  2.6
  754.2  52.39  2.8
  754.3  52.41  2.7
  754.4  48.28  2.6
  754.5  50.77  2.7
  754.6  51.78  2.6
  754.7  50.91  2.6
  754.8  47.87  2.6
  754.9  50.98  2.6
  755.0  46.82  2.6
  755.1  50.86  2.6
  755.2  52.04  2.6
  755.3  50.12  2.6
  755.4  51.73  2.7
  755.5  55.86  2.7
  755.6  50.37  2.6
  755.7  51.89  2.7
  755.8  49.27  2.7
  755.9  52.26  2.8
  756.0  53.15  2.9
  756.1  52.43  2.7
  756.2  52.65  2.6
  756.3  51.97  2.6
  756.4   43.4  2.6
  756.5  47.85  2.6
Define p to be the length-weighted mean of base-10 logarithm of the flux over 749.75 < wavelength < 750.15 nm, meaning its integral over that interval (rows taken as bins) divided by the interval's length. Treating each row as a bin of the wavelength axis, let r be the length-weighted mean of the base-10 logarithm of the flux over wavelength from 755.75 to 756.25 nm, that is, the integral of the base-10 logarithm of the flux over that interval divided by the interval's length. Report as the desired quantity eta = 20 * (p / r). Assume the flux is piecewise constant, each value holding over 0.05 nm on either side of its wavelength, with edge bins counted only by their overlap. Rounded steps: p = 1.71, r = 1.72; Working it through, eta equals 19.94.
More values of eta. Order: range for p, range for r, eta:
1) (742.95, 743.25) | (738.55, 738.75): 19.84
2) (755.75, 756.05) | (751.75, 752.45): 19.99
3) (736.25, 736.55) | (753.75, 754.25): 19.14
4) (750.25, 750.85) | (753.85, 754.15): 19.78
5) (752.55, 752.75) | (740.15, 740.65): 20.26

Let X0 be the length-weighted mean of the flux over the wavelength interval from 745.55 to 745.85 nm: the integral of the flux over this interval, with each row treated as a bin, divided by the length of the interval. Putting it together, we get 50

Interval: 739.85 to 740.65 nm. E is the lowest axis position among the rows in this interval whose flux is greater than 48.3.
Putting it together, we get 740.3 nm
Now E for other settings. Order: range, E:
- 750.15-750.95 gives 750.2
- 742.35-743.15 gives 742.8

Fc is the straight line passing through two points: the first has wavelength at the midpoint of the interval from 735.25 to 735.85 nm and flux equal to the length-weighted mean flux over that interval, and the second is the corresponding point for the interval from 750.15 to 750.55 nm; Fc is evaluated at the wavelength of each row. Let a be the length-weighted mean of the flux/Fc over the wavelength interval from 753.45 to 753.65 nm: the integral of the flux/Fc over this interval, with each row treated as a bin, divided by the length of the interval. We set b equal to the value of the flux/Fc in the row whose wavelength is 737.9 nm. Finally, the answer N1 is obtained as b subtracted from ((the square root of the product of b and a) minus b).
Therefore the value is -1.23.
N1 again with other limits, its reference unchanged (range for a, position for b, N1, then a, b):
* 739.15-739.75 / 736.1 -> -0.94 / 1.04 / 0.97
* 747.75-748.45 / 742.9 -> -1.12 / 1.02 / 1.09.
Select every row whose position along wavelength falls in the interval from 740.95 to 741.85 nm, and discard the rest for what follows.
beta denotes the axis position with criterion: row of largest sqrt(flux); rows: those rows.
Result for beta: 741.8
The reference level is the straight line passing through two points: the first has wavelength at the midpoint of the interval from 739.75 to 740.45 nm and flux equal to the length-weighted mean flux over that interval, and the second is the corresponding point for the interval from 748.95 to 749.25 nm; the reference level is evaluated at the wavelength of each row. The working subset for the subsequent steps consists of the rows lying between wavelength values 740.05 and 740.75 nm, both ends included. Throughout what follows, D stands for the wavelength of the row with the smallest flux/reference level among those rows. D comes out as 740.1 nm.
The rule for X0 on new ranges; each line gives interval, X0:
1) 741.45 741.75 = 48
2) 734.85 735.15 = 46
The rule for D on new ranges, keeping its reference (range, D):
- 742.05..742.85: 742.3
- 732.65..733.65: 732.7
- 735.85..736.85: 736.2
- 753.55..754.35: 754.0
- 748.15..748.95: 748.6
